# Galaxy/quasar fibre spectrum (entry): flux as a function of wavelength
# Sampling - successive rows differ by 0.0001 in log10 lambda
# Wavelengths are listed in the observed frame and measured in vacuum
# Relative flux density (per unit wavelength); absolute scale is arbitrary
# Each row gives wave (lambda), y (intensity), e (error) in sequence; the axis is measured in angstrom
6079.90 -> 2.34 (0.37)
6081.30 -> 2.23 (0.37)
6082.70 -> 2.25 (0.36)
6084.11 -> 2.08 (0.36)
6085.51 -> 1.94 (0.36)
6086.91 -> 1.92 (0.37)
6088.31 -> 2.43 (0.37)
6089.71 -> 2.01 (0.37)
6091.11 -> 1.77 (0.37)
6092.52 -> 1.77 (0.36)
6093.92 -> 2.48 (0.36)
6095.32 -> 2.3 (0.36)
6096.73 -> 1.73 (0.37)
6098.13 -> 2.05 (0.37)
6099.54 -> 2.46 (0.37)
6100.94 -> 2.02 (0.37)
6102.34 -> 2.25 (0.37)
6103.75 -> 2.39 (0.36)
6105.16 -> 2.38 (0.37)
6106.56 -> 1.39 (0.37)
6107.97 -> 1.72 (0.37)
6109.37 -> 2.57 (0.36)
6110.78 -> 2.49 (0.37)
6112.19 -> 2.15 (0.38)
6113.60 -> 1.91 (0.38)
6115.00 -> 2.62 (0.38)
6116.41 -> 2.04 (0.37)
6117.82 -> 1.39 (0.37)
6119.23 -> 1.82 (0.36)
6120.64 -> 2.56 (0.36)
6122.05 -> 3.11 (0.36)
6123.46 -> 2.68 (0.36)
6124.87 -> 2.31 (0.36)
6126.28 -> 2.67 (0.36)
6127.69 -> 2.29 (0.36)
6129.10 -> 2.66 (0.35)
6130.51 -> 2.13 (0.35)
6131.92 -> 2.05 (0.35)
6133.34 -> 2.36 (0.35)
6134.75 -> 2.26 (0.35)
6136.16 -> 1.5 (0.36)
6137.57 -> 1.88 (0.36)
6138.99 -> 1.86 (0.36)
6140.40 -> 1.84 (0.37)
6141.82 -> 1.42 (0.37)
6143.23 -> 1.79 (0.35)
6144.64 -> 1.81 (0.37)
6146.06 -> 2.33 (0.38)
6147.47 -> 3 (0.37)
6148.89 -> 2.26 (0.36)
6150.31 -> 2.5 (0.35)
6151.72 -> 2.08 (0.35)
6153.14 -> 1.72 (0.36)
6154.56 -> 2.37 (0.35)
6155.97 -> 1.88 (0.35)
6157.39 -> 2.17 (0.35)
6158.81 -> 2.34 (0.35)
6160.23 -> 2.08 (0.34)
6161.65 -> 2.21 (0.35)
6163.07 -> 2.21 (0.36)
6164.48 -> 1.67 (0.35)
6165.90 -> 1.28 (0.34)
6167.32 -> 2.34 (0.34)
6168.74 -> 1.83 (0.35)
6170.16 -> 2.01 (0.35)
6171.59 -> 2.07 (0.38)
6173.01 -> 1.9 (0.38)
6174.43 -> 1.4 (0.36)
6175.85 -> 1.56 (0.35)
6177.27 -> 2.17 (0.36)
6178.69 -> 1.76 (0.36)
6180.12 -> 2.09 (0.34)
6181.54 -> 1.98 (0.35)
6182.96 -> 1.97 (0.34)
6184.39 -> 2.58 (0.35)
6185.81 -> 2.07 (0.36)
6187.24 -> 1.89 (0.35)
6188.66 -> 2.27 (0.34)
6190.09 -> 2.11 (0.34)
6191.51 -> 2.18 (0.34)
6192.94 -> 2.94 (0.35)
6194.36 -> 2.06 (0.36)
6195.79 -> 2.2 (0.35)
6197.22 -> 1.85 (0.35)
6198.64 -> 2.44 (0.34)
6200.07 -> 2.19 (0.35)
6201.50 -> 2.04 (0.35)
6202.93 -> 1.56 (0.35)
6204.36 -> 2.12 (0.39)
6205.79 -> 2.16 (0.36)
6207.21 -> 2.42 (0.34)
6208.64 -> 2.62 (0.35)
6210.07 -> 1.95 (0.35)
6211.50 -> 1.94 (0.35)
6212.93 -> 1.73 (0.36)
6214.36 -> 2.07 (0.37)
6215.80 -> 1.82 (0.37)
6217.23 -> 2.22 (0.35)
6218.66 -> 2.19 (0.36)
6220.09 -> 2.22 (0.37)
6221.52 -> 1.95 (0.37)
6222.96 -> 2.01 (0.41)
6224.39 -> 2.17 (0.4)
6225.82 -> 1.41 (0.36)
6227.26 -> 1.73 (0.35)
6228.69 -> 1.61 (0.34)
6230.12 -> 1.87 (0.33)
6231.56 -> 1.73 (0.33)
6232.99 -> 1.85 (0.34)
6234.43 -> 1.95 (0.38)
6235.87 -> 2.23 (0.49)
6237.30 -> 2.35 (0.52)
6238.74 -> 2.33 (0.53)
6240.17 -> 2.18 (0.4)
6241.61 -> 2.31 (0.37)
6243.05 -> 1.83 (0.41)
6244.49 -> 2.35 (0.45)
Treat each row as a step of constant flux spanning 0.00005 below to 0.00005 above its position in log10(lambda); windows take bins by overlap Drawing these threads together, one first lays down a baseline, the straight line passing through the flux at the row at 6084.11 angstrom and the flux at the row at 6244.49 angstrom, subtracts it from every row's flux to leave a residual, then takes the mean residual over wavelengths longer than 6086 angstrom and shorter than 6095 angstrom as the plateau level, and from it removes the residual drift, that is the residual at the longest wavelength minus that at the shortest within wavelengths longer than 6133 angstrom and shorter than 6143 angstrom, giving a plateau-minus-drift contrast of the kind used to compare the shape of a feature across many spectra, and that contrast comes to 0.9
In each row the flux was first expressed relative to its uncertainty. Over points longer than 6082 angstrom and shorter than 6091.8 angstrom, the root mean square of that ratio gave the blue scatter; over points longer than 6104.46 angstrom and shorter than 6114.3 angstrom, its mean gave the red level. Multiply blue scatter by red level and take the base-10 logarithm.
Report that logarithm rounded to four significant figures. 1.503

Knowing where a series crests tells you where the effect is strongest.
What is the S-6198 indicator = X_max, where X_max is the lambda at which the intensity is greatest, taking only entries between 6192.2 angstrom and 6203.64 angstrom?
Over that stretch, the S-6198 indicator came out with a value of 6192.94 angstrom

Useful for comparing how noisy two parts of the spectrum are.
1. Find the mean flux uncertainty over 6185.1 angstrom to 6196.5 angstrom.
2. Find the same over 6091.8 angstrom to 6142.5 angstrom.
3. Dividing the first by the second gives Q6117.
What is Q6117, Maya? 0.96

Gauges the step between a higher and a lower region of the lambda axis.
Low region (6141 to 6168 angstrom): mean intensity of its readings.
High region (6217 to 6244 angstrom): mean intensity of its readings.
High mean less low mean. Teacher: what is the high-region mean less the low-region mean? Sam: -0.069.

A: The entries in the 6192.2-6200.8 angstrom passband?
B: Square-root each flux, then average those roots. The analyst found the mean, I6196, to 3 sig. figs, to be 1.51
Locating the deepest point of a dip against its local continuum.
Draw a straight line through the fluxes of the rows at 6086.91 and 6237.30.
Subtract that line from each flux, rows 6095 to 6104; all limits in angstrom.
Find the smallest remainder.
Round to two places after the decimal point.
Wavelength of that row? 6096.73 angstrom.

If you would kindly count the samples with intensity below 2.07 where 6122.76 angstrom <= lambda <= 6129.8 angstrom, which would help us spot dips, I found 0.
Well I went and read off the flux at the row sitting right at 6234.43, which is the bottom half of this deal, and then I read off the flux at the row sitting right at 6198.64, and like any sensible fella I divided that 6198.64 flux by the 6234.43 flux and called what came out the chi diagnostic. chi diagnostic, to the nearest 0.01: 1.25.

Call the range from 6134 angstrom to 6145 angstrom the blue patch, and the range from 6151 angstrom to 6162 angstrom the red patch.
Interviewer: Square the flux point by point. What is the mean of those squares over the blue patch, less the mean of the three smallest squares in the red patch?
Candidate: -0.3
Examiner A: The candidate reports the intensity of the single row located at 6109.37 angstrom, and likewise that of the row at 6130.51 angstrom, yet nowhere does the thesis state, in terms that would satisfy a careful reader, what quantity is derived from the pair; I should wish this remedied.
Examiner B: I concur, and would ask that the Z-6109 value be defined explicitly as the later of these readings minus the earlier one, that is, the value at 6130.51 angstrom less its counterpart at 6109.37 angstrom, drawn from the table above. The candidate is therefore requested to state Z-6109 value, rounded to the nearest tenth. -0.4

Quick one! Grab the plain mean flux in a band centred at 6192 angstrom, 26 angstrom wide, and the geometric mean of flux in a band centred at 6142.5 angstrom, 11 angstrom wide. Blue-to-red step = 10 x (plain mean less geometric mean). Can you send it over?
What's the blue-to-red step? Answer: 1.9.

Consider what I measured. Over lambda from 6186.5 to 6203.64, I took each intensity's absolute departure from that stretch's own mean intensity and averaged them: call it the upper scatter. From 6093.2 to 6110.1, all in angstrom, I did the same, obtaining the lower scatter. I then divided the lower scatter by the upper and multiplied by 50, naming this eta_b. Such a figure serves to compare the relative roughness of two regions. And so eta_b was 67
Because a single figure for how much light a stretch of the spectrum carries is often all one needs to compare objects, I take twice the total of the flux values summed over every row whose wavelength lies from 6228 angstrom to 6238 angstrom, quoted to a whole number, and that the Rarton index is 27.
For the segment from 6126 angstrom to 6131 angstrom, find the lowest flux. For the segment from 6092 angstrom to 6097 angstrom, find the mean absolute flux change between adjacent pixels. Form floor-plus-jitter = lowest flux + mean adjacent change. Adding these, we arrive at 2.62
